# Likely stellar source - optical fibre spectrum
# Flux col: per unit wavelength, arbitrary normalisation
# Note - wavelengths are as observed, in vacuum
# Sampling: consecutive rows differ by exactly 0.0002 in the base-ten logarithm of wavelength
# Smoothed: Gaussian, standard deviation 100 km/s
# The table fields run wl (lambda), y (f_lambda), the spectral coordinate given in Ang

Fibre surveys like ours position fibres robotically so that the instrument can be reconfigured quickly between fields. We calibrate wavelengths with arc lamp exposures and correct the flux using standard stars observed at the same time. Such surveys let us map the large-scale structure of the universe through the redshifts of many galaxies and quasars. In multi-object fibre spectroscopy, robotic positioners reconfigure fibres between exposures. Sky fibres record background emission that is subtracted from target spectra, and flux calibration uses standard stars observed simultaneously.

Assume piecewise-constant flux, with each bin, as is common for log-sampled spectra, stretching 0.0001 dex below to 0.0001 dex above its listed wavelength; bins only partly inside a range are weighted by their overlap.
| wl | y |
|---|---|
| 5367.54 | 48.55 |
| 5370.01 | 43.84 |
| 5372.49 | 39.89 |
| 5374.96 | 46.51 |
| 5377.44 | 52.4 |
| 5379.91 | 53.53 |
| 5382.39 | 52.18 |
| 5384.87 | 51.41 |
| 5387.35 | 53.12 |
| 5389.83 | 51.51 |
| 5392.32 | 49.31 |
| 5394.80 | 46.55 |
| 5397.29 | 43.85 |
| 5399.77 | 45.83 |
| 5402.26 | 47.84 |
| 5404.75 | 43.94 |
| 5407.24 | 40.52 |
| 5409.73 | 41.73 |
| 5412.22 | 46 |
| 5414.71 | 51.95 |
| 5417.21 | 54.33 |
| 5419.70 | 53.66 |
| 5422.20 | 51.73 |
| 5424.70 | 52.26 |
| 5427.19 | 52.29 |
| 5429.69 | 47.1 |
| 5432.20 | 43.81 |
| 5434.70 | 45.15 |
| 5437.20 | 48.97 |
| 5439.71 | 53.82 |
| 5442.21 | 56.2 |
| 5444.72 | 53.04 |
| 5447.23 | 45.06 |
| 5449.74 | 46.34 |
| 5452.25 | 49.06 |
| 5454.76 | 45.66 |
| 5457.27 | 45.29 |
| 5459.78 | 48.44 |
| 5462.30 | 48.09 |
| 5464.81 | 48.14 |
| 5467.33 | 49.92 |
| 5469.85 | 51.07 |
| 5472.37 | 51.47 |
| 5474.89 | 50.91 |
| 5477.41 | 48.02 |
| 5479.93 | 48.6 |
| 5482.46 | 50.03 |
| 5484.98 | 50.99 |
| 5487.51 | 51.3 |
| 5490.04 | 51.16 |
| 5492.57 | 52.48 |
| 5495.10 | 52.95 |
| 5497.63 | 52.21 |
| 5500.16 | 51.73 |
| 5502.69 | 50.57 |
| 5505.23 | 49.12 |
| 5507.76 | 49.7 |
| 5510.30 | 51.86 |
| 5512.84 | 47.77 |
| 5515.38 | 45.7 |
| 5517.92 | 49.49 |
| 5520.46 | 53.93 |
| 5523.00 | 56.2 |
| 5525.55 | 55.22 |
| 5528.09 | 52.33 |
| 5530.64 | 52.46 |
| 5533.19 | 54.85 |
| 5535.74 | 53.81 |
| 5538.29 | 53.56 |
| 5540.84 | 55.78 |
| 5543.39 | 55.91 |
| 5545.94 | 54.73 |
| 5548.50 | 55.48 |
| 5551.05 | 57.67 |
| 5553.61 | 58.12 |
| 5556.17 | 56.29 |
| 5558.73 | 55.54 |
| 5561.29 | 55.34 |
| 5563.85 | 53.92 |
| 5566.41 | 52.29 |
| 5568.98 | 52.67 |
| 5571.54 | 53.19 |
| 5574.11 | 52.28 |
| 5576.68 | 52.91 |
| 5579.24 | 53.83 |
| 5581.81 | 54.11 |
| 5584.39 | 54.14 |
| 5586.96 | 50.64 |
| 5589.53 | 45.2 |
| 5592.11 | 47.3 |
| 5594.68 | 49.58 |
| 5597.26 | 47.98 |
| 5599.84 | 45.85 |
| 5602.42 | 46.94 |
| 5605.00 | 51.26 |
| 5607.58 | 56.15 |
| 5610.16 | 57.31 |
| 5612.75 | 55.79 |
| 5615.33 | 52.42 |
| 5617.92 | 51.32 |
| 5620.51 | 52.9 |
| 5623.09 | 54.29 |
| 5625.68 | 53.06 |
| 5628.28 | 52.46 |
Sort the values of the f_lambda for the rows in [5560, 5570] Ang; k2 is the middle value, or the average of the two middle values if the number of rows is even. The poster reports 53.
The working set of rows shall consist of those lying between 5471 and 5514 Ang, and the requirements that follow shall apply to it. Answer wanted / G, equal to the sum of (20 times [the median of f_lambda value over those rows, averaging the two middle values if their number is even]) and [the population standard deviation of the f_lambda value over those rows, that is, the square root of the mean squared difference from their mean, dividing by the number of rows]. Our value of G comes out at 1021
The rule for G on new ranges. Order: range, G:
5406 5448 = 1039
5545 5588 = 1084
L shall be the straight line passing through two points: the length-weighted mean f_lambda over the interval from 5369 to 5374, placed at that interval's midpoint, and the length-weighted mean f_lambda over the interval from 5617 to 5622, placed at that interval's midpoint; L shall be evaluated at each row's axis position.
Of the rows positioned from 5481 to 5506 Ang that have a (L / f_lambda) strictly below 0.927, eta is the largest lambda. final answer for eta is 5500.16 Ang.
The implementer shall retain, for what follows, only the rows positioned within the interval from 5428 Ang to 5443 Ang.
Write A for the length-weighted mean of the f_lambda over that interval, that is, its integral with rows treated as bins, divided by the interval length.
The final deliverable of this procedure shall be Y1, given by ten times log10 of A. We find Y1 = 16.9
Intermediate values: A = 49.0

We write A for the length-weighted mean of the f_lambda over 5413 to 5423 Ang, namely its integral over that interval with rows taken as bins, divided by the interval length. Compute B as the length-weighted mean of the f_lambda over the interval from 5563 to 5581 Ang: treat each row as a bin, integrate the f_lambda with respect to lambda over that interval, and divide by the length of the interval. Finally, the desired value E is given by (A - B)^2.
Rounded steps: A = 52.6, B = 53.0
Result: 0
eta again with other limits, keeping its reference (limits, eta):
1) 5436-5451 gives 5444.72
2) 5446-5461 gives 5452.25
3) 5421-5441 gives 5439.71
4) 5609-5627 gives 5610.16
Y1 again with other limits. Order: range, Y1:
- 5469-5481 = 17.0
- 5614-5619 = 17.2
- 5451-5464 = 16.8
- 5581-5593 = 17.0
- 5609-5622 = 17.3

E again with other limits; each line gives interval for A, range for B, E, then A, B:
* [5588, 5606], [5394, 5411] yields 12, 47.7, 44.3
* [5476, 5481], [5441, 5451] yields 3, 48.4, 50.1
